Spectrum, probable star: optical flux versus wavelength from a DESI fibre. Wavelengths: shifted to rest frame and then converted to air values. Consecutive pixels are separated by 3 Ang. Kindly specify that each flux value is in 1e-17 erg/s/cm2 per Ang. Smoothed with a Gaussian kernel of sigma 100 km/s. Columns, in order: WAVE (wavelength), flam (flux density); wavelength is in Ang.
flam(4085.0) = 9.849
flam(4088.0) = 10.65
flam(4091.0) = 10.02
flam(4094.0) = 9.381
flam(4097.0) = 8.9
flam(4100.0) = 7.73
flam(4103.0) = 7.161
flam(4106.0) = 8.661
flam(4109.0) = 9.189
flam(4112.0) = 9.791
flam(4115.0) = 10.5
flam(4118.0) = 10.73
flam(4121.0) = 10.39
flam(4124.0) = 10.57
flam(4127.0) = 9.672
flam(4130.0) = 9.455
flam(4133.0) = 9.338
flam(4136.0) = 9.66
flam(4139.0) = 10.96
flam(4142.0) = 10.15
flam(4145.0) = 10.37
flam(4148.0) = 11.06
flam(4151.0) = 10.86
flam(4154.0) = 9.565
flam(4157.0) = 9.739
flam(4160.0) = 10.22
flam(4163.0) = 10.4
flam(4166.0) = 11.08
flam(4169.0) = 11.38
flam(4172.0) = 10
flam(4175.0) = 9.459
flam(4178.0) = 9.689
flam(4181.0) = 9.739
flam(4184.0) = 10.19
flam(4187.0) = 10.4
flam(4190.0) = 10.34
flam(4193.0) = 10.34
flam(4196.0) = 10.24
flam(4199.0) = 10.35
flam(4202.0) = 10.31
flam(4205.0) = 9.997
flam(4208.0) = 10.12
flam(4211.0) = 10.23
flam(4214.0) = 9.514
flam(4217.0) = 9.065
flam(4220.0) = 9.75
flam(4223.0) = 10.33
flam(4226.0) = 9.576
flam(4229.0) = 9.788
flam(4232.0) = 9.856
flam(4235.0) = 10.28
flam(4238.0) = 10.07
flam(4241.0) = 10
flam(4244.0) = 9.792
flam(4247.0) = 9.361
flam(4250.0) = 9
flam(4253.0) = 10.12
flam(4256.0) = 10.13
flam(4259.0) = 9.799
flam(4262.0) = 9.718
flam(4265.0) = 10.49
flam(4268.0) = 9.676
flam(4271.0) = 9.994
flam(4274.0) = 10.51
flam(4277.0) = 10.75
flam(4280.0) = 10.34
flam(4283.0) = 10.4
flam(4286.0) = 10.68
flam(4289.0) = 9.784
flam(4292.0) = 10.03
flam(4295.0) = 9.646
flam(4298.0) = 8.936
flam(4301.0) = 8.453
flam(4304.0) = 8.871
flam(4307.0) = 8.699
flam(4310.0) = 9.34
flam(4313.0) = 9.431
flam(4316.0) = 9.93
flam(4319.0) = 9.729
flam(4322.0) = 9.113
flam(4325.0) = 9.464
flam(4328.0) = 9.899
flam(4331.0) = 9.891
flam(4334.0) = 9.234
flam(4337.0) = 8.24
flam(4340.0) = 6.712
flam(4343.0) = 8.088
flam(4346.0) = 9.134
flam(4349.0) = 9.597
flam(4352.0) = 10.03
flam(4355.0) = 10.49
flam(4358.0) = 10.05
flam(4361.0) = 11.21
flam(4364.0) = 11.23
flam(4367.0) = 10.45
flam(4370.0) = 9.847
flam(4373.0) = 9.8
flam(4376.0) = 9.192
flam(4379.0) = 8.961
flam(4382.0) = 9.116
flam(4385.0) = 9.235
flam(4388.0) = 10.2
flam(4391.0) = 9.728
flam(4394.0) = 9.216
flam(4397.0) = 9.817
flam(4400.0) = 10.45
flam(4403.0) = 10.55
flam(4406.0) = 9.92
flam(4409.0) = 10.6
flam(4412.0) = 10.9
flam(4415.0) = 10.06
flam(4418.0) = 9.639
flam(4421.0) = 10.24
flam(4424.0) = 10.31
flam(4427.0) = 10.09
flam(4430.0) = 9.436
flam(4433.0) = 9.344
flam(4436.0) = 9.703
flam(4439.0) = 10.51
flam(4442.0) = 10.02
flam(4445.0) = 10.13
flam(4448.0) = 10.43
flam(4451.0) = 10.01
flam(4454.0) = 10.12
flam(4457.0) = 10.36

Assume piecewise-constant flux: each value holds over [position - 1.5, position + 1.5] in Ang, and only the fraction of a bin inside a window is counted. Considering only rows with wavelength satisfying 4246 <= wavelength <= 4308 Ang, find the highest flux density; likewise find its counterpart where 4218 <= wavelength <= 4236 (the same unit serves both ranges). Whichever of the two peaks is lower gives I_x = 10.3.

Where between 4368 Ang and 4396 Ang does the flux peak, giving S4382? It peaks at 4388.0 Ang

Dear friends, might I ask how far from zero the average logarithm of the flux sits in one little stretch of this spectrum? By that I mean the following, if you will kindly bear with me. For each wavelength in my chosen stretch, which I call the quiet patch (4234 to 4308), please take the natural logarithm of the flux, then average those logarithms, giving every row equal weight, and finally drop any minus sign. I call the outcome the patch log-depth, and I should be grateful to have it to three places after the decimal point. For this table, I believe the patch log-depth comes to 2.283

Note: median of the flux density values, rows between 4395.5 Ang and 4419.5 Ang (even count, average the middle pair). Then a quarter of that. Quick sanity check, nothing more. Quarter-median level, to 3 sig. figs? 2.56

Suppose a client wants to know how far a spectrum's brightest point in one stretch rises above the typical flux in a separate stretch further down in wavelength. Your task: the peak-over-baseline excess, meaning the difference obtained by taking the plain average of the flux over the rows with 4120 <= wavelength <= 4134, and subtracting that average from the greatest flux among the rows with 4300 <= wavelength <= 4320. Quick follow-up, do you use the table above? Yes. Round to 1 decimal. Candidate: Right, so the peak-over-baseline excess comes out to 0.0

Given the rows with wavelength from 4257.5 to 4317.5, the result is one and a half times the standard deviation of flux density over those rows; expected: 1.0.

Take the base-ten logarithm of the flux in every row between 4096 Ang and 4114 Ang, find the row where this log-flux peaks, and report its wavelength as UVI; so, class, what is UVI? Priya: 4112.0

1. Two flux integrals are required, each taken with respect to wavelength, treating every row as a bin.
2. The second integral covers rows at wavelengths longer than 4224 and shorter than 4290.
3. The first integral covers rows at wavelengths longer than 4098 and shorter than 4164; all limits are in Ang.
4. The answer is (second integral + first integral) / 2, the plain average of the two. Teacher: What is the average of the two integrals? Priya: 654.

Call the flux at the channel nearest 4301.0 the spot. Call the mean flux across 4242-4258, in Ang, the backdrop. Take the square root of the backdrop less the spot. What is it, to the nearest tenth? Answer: 1.1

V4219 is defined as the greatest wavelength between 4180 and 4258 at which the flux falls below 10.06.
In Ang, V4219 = 4250.0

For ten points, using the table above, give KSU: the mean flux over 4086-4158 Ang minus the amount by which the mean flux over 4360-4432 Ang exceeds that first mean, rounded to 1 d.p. 9.5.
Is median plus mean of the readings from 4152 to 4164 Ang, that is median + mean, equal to 20.0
